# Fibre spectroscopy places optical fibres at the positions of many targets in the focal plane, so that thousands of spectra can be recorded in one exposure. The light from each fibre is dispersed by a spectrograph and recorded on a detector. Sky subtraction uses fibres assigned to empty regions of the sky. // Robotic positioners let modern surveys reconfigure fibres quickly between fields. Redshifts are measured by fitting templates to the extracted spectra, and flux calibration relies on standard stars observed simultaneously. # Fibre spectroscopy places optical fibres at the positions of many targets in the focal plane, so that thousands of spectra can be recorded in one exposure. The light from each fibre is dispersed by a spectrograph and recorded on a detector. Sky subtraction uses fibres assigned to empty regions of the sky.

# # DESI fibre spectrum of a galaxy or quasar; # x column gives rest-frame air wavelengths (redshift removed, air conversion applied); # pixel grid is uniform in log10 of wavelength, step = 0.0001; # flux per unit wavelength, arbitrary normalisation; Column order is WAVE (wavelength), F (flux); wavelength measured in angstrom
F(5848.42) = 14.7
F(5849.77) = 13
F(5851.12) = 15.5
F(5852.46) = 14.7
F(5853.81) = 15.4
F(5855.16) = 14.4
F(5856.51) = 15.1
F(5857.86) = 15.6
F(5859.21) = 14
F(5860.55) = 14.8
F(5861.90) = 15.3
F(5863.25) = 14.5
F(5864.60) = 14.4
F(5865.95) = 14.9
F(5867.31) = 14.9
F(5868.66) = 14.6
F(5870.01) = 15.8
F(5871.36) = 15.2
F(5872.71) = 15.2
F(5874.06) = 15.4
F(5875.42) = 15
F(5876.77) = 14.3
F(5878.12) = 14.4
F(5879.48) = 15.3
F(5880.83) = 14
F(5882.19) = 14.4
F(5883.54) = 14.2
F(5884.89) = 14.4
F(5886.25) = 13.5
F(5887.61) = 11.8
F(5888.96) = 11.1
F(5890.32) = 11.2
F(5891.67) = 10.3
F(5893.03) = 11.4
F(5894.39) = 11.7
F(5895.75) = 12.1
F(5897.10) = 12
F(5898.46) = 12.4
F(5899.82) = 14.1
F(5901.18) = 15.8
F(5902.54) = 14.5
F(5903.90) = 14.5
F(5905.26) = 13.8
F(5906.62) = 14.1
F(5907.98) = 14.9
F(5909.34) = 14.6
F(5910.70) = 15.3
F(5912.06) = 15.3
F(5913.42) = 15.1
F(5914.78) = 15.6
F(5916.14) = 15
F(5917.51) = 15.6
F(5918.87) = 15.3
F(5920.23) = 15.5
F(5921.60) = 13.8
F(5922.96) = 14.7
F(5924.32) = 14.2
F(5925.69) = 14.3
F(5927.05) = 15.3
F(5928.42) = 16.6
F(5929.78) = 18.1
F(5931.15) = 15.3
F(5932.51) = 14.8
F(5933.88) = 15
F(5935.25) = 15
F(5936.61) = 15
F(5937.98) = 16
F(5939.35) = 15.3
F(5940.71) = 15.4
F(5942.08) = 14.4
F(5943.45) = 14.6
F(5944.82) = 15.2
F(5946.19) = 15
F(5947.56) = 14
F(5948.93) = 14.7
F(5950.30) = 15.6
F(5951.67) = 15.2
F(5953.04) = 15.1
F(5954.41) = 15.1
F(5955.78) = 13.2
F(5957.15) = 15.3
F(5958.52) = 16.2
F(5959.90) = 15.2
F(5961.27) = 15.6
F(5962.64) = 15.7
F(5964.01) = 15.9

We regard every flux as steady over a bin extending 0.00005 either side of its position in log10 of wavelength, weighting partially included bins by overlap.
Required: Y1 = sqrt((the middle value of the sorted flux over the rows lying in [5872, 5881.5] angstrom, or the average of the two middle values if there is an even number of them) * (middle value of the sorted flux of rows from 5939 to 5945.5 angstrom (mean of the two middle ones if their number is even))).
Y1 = 15.10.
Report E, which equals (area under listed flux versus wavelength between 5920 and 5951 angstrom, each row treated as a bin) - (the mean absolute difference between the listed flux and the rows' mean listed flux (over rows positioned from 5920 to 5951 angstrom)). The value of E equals 468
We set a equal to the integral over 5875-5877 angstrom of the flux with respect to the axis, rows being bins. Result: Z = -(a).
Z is -29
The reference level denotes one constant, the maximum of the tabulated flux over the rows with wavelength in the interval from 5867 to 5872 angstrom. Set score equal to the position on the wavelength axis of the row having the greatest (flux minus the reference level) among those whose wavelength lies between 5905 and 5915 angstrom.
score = 5914.78 angstrom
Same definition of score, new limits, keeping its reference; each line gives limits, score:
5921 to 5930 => 5929.78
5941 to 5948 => 5944.82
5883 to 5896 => 5884.89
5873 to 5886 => 5874.06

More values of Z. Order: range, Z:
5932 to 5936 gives -60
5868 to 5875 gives -107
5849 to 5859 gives -148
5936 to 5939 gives -46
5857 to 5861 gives -59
